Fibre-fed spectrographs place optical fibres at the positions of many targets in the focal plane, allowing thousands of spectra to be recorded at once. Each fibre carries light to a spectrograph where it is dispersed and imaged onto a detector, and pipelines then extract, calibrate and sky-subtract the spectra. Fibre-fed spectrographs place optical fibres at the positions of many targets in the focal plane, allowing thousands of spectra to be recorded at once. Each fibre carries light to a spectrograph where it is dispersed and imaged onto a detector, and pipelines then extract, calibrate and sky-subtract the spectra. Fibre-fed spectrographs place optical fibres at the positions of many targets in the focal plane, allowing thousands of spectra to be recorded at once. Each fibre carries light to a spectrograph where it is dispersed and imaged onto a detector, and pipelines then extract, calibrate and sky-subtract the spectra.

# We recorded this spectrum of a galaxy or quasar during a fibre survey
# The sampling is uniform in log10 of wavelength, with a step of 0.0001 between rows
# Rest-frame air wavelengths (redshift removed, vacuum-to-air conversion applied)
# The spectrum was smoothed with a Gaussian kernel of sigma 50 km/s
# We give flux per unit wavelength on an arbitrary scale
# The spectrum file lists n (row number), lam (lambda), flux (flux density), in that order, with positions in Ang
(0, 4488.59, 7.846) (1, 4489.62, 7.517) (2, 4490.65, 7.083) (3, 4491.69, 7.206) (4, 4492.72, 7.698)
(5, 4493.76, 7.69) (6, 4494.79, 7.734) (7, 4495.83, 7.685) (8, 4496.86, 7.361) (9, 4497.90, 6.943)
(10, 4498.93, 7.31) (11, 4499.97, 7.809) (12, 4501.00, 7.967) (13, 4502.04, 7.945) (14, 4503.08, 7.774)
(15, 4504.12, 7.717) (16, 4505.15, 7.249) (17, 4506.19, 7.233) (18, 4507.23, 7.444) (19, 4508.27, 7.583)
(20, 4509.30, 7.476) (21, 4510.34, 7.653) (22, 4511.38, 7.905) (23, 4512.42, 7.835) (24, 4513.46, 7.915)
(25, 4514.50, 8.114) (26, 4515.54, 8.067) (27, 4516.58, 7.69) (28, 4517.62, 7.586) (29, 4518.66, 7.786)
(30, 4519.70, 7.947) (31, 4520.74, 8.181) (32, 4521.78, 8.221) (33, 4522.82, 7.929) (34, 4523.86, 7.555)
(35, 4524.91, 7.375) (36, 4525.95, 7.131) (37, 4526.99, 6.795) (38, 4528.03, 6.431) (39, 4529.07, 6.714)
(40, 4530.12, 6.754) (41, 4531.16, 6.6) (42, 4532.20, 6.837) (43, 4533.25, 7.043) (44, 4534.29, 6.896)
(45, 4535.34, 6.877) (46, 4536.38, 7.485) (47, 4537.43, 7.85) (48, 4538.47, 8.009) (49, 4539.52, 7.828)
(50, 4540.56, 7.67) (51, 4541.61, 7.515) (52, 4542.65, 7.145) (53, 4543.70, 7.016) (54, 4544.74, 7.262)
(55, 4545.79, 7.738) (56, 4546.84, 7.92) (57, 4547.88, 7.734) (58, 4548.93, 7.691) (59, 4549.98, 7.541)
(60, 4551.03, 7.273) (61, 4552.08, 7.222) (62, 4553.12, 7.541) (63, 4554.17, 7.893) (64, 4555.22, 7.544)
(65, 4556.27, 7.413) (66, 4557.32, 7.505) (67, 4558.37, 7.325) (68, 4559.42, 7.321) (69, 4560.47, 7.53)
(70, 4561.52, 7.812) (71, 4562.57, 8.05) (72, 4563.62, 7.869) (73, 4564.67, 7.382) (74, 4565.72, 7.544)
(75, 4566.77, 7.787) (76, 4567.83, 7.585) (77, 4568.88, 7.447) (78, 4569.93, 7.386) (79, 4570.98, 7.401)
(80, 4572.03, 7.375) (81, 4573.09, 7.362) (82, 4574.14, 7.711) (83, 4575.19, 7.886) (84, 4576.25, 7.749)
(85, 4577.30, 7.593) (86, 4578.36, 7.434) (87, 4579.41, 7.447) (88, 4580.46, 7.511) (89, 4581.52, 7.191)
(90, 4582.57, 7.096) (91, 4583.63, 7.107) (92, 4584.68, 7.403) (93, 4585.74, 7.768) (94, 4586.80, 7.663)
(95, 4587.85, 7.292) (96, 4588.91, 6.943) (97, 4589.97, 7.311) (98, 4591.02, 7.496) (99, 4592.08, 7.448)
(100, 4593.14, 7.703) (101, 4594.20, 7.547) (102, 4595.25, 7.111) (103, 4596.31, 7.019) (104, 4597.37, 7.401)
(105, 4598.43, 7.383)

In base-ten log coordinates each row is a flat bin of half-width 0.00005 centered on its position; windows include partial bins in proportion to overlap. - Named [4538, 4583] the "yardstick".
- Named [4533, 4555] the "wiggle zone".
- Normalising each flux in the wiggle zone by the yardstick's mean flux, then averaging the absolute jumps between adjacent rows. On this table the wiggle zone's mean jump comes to 0.030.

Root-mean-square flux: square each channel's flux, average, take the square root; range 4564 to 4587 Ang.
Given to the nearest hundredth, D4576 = 7.50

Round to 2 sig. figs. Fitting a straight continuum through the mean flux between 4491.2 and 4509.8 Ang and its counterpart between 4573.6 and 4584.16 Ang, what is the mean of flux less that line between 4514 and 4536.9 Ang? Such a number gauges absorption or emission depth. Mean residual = -0.16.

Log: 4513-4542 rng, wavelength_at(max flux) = 4521.78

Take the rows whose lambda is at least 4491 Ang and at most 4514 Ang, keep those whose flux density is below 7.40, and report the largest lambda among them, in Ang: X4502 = 4506.19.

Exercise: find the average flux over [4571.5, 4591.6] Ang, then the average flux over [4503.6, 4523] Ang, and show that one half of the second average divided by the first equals 0.522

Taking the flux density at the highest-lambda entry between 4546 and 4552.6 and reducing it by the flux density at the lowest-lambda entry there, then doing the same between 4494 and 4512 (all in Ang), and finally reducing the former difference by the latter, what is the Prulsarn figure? -0.9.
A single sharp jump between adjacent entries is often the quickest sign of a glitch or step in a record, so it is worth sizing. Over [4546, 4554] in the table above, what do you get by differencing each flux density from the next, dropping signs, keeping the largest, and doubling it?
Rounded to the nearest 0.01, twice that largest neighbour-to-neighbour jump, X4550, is 0.64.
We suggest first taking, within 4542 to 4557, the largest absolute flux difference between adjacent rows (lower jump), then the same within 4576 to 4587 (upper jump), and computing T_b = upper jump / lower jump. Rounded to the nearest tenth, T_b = 0.8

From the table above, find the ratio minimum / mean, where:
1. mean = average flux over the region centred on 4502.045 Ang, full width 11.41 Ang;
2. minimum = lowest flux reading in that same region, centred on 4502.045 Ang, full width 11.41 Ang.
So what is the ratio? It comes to 0.923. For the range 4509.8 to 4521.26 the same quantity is 0.963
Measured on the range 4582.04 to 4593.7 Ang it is 0.940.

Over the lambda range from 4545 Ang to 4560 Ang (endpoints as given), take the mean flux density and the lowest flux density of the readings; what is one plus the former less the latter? 1.3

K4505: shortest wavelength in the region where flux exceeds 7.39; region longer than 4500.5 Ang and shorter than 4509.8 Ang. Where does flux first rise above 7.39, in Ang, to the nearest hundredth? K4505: 4501.00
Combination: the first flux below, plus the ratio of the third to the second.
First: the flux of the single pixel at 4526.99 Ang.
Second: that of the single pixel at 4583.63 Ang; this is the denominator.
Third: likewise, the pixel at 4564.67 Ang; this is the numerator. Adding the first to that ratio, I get 7.8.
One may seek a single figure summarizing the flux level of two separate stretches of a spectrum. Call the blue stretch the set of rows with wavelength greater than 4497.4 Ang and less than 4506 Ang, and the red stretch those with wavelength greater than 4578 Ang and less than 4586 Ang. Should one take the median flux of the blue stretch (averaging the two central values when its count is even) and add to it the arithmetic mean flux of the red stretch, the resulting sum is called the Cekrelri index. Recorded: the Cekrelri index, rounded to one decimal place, 15.1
